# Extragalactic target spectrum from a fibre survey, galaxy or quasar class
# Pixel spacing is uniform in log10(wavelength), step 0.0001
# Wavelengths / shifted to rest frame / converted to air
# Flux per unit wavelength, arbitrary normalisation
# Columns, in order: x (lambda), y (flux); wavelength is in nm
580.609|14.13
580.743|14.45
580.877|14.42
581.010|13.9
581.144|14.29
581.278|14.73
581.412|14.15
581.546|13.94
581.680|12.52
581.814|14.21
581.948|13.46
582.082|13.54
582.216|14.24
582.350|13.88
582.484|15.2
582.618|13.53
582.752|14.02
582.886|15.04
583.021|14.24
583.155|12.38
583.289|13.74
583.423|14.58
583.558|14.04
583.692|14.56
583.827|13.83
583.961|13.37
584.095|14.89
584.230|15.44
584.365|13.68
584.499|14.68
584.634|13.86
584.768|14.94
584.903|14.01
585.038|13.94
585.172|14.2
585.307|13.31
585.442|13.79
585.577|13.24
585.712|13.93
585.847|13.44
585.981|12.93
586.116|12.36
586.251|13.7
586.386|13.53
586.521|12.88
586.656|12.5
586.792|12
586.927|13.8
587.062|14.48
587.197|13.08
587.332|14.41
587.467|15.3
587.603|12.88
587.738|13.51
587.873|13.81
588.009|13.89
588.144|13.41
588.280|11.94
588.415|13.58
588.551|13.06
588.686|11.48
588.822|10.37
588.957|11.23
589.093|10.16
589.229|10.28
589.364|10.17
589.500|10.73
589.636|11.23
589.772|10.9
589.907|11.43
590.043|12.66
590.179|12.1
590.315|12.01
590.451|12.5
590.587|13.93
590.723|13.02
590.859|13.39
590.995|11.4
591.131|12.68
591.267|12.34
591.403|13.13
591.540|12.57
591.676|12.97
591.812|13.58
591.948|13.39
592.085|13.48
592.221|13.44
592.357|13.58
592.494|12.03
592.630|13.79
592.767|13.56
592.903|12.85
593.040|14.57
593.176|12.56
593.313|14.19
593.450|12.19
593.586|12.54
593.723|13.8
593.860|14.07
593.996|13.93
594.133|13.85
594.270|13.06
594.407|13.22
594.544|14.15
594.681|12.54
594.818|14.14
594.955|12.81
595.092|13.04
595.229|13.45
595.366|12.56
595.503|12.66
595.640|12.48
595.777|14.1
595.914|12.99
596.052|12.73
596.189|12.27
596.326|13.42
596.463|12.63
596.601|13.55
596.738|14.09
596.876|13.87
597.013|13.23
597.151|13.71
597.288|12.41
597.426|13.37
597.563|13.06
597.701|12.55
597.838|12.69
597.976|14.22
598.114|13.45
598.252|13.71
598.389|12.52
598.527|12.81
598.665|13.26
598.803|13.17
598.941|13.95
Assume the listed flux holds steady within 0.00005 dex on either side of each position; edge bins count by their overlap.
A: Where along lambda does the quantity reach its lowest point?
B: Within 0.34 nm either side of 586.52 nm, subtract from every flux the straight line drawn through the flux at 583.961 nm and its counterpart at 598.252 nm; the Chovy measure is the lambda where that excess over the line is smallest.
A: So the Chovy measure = 586.792 nm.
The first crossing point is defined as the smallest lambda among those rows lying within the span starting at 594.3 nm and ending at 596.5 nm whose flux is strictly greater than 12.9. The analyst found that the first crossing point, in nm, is 594.407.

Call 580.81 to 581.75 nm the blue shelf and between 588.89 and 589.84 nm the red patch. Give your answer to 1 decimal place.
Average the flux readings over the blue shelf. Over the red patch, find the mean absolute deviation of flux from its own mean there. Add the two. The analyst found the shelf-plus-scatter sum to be 14.4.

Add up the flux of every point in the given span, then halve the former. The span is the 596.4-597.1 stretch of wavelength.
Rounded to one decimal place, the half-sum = 33.7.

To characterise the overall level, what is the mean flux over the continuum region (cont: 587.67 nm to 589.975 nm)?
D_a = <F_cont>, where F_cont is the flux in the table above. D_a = 11.8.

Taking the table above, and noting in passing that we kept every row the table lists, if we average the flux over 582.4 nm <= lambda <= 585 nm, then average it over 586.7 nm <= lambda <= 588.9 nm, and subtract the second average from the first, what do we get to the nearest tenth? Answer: 1.0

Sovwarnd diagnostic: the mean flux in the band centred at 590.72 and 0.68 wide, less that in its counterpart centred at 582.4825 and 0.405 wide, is -1.4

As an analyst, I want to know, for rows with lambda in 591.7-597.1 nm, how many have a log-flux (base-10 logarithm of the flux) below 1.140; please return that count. 29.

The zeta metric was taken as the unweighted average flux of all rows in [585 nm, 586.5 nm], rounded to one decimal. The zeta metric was 13.5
